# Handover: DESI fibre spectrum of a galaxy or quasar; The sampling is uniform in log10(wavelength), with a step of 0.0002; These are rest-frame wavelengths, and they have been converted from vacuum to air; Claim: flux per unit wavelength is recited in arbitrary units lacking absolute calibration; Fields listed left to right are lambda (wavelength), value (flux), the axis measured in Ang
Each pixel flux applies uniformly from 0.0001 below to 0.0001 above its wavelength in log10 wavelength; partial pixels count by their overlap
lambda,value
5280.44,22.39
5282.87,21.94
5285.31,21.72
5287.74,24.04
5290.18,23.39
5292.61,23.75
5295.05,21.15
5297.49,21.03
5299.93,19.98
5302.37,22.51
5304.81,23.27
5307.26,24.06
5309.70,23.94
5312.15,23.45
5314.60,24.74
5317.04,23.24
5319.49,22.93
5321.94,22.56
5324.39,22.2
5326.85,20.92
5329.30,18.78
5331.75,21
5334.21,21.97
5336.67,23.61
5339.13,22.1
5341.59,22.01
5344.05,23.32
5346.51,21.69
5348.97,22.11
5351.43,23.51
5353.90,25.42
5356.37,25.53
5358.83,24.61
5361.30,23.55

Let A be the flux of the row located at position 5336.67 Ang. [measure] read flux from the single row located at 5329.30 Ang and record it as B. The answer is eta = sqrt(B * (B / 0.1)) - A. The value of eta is 35.8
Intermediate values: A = 23.61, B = 18.78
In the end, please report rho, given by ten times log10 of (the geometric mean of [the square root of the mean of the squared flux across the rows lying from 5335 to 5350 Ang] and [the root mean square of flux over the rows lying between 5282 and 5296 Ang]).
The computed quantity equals 13.5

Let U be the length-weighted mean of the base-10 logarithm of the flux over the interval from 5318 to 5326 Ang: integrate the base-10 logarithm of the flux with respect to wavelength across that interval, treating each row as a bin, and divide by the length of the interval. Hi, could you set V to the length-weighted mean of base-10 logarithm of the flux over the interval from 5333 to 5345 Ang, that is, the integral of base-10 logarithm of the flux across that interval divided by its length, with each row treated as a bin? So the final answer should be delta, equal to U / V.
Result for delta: 1.00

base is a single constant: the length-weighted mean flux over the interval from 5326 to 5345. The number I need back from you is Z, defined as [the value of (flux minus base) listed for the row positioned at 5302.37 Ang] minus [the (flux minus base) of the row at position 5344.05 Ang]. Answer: -0.8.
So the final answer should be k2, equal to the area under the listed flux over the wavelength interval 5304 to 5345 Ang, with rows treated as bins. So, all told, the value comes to 926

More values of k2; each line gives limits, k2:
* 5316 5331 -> 326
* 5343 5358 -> 355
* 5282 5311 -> 655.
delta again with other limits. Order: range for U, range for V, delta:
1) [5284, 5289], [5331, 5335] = 1.02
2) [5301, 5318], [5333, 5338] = 1.01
